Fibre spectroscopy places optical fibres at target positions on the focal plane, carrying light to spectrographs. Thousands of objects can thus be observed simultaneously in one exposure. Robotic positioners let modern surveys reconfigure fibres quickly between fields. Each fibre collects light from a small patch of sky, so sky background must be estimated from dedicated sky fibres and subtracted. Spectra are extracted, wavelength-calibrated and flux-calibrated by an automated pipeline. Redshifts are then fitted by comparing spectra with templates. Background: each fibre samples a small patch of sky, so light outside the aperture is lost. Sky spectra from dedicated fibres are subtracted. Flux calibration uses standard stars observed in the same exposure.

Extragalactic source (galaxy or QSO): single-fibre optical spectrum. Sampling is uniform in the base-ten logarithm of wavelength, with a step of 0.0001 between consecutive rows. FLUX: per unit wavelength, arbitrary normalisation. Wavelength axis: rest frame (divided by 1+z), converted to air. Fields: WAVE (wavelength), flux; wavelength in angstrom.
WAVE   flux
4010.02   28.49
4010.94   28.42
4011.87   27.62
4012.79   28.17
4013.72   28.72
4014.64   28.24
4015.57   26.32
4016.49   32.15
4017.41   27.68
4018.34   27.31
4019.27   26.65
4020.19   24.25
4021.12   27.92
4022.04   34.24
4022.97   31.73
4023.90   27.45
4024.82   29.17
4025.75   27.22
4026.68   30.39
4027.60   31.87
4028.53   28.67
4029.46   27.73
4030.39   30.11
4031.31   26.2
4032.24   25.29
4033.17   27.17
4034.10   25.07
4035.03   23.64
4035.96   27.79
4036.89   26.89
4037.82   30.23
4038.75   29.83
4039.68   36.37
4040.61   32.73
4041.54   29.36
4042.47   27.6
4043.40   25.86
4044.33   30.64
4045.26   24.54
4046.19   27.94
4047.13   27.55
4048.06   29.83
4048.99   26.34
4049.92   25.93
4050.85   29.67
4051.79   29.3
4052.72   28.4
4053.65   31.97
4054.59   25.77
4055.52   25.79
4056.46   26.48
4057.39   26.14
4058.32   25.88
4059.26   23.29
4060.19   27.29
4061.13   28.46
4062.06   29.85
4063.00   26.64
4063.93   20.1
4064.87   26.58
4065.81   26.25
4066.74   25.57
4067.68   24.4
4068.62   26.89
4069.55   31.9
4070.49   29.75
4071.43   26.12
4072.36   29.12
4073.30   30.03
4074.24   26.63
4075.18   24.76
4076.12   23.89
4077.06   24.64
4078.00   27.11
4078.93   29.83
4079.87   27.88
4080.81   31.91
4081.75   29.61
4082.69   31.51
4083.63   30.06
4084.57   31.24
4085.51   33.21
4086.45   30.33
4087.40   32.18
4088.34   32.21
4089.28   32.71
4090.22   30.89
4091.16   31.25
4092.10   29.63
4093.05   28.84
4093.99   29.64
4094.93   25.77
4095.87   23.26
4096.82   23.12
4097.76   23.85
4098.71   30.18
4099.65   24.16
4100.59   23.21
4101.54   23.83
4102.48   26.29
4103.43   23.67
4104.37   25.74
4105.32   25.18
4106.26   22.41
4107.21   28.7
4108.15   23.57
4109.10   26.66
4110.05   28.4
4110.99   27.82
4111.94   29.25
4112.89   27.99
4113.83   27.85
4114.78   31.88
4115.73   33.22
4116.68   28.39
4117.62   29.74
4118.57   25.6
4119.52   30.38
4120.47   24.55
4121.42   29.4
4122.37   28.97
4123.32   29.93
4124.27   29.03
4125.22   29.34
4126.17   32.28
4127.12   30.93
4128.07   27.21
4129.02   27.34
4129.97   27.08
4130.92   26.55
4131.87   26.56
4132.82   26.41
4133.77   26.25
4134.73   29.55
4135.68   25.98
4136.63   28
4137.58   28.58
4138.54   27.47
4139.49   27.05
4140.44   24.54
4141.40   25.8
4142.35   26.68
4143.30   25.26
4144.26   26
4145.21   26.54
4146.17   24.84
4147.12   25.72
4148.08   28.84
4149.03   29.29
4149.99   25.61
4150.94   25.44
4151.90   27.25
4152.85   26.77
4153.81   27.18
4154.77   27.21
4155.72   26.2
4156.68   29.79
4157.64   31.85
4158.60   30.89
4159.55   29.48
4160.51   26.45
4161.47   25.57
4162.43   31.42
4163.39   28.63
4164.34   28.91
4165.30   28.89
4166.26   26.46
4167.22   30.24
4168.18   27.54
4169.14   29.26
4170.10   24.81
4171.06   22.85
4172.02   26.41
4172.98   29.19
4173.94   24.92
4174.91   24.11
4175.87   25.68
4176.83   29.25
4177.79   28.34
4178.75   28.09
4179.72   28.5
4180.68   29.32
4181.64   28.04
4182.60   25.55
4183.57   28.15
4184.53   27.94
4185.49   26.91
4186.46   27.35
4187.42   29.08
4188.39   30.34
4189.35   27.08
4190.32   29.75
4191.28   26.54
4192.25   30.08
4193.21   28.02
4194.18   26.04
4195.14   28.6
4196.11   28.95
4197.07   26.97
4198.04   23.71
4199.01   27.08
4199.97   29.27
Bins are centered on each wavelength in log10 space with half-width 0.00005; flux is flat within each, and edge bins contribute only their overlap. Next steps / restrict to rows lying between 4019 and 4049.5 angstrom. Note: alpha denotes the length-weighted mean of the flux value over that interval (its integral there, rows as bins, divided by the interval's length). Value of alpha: 28.4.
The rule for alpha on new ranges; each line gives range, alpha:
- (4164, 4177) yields 27.0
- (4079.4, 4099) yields 29.5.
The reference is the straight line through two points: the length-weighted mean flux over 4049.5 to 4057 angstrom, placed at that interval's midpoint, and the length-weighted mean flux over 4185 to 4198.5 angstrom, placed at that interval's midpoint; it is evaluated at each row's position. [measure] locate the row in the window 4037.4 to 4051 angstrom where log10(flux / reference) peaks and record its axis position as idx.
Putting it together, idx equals 4039.68 angstrom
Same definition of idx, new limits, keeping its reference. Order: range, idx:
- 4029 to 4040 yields 4039.68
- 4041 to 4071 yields 4053.65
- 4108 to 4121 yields 4115.73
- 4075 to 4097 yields 4085.51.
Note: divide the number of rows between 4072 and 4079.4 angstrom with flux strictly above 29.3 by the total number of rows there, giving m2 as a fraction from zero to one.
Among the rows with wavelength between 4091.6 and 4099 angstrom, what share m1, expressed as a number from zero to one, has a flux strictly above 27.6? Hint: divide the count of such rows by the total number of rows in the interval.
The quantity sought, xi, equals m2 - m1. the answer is -0.25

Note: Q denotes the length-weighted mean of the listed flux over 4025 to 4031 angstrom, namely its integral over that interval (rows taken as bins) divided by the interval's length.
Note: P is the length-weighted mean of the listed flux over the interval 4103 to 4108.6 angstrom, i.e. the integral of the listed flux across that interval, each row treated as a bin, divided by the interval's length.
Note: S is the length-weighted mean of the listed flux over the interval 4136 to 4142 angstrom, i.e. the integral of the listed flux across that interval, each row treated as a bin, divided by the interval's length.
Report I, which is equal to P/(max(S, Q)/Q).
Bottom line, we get 24.9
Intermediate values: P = 24.9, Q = 29.3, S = 26.9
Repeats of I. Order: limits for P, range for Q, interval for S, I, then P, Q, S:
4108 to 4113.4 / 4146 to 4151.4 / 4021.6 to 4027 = 24.6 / 27.5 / 26.8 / 30.0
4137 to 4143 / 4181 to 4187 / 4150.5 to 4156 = 26.7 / 26.7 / 27.4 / 26.7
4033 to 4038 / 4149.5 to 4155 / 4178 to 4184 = 25.2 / 26.6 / 26.5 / 27.9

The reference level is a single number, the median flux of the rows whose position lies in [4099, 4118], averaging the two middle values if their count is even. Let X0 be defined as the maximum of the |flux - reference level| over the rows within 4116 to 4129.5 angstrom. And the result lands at 5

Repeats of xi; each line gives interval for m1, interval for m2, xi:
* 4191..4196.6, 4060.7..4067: -0.52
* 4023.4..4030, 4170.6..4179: -0.71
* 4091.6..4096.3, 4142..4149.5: -0.60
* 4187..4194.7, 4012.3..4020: -0.50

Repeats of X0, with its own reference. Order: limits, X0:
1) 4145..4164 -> 5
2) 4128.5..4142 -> 3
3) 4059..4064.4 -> 7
